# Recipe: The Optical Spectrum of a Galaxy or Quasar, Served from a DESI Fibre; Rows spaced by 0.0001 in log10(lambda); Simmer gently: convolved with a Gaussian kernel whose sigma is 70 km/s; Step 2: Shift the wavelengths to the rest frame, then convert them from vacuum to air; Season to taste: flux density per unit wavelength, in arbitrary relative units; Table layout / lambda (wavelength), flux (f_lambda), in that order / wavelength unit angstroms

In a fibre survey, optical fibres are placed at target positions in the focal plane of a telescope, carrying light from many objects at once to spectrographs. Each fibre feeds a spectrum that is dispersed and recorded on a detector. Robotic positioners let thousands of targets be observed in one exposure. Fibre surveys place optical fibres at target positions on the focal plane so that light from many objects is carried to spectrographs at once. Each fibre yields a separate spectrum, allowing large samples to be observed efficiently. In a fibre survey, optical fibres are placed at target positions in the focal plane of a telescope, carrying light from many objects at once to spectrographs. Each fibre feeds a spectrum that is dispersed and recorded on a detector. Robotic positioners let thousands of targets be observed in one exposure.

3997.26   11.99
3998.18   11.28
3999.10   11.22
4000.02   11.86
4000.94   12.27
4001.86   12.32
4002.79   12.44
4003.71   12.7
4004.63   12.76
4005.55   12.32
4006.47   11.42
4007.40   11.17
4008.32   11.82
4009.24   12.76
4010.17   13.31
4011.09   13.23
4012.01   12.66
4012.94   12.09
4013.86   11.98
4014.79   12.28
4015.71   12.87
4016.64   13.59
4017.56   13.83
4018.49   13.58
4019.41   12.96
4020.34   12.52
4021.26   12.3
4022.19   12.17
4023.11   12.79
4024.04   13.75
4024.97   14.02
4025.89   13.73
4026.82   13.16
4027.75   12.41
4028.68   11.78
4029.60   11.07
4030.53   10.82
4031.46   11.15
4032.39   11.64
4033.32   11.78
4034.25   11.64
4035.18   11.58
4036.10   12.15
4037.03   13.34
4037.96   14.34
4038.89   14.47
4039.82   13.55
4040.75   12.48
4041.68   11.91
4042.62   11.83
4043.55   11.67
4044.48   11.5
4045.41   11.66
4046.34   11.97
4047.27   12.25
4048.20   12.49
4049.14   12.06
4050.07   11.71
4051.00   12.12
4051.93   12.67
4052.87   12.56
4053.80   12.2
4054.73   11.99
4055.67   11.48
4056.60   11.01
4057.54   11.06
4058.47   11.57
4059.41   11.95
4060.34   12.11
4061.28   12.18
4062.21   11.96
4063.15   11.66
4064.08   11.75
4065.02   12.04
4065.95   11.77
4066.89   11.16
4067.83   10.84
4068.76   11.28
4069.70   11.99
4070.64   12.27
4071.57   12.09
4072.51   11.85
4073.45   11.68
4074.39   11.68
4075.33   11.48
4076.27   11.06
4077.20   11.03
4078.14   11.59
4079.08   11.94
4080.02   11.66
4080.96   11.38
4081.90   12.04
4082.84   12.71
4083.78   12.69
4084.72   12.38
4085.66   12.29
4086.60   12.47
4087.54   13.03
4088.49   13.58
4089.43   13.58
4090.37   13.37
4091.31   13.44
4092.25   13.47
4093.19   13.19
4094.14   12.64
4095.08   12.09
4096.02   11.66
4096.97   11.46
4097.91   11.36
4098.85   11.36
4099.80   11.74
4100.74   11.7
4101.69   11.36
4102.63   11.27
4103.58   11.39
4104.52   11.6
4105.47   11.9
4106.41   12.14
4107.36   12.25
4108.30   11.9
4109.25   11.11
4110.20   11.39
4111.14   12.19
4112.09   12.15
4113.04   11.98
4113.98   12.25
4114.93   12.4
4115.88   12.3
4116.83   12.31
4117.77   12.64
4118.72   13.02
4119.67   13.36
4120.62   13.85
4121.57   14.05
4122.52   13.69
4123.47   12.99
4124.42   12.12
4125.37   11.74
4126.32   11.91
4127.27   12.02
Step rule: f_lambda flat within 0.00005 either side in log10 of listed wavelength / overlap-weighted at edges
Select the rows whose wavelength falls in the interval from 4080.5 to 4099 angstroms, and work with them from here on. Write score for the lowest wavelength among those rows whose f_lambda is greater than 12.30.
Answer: 4082.84 angstroms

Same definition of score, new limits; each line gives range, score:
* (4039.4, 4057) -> 4039.82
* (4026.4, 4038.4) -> 4026.82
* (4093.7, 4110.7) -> 4094.14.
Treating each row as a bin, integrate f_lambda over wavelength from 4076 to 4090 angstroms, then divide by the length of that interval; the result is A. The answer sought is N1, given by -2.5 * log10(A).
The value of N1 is -2.72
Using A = 12.3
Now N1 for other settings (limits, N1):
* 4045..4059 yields -2.69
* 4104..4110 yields -2.68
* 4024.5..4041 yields -2.74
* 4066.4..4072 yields -2.66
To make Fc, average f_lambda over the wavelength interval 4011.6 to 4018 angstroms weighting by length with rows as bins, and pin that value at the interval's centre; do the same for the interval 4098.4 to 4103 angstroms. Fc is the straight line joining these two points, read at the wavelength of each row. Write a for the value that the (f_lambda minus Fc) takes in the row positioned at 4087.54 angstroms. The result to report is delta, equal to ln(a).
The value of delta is 0.3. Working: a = 1.4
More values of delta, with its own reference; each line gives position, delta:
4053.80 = -3.6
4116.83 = 0.1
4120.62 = 1.0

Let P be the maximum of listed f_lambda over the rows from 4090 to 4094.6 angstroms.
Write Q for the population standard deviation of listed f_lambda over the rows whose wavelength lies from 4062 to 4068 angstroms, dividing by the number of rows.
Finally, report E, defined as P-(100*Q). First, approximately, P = 13.47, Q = 0.4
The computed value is -27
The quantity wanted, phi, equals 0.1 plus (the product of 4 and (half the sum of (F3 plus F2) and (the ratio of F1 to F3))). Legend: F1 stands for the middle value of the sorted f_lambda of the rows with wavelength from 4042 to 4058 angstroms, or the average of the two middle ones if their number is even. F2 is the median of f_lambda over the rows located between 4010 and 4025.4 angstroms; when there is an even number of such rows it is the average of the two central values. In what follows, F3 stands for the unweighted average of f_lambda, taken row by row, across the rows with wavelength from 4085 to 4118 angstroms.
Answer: 52.2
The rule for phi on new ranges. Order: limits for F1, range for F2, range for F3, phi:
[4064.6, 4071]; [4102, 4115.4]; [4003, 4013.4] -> 50.7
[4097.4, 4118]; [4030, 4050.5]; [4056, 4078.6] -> 49.1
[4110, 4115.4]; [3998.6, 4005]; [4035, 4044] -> 52.1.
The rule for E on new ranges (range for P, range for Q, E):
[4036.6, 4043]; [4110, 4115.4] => -18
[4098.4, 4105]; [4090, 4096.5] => -55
